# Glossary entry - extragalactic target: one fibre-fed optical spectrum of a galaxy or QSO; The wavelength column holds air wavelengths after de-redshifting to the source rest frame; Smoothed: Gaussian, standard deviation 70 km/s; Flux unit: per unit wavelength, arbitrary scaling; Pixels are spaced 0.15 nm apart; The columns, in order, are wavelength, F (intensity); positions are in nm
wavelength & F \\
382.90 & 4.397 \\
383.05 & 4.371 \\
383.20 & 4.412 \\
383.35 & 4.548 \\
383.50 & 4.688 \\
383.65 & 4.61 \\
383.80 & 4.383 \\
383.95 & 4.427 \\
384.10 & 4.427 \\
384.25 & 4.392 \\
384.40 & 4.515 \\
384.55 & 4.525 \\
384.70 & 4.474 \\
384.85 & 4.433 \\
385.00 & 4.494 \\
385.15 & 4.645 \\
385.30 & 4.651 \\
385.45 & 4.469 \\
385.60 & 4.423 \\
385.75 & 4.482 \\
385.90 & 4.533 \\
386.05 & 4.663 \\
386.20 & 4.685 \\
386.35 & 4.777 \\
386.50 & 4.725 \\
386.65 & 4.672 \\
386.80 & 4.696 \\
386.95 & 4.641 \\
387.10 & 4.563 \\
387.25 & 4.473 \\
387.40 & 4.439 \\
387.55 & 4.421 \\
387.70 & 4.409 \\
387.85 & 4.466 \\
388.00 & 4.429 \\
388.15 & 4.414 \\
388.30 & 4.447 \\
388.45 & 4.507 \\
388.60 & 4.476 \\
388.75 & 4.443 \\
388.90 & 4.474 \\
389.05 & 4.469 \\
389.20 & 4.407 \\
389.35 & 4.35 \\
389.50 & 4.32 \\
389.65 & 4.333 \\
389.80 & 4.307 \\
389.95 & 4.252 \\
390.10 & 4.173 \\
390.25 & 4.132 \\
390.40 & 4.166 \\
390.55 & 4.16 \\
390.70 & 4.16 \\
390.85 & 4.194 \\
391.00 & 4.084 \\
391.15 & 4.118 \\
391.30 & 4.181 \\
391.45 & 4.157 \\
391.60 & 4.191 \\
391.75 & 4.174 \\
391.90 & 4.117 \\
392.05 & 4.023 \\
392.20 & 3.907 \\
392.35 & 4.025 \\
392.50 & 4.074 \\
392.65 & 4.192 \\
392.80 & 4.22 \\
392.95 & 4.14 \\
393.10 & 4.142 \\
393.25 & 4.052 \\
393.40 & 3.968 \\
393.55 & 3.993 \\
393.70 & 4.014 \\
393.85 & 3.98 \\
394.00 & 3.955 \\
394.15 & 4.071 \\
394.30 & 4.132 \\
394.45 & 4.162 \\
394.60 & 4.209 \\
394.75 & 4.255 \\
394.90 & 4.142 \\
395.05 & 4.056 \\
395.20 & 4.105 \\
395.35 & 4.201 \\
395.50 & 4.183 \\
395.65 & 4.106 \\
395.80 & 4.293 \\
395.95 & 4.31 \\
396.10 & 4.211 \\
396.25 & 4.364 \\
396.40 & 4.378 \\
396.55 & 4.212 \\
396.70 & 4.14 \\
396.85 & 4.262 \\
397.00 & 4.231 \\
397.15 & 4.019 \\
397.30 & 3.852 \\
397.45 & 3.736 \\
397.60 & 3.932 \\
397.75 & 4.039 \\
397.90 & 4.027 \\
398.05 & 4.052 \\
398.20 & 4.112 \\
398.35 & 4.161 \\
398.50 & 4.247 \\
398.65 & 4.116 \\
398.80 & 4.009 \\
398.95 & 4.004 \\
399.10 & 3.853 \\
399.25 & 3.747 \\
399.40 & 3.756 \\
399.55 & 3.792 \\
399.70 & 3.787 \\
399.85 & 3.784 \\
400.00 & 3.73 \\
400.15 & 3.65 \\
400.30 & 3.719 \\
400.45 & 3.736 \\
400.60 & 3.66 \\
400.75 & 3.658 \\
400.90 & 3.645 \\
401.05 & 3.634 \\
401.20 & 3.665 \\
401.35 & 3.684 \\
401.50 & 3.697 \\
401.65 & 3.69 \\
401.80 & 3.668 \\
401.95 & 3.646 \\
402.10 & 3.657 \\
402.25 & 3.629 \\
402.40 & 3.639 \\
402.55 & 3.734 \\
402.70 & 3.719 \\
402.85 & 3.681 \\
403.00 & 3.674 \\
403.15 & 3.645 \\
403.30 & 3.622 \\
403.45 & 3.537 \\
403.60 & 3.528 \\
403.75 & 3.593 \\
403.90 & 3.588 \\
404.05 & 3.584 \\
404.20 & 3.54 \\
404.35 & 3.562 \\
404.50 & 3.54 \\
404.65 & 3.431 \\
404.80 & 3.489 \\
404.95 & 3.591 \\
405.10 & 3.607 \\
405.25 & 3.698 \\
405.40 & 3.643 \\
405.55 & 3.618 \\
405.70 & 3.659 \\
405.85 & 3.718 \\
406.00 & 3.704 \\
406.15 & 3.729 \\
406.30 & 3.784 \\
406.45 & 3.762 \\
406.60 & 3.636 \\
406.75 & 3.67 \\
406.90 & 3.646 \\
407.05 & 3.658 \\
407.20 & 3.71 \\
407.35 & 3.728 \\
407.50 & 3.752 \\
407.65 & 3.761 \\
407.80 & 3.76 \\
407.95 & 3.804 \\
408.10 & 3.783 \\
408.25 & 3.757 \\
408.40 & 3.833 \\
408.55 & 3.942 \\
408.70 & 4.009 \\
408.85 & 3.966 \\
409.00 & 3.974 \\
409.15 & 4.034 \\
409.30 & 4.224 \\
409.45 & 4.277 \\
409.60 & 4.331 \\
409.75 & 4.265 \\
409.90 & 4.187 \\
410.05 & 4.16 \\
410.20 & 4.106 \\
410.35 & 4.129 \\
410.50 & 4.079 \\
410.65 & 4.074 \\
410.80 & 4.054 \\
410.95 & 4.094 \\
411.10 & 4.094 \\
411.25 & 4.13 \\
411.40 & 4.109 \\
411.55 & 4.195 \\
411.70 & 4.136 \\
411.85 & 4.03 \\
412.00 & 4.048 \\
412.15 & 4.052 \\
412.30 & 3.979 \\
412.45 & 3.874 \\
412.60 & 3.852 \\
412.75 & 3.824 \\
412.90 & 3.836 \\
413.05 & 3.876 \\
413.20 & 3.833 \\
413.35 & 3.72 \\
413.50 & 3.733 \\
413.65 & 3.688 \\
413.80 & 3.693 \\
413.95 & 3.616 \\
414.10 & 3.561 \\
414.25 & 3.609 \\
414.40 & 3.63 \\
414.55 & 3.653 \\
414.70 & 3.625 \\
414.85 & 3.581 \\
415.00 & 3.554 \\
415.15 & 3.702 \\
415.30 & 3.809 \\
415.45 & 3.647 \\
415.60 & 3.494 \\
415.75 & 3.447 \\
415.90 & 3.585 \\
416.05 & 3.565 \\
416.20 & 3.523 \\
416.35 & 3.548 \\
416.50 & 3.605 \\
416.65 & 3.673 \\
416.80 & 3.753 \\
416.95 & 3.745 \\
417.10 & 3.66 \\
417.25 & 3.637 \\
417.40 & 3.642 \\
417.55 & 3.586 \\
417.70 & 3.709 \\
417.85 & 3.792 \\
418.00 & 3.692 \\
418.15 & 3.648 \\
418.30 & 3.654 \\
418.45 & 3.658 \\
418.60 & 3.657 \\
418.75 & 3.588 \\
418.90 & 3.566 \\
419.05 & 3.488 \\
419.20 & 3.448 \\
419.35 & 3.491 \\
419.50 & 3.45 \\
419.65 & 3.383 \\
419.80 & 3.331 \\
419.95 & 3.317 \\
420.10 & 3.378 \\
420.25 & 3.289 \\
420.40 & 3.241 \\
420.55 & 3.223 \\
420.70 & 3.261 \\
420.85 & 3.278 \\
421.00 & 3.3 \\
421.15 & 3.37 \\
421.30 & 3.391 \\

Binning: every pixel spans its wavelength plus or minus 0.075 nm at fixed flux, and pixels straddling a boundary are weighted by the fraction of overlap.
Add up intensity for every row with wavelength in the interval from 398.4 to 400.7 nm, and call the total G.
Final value 58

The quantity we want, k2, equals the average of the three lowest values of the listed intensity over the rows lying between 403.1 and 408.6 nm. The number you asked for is 3.5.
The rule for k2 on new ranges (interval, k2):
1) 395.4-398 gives 3.8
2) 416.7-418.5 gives 3.6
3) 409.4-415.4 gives 3.6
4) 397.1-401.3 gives 3.6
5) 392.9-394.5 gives 4.0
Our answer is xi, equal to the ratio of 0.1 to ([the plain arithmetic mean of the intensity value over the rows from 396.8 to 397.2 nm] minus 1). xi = 0.032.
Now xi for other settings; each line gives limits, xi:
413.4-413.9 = 0.037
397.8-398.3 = 0.033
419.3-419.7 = 0.041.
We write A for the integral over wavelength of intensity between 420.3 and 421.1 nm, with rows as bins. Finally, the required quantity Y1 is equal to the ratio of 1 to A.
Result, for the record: 0.383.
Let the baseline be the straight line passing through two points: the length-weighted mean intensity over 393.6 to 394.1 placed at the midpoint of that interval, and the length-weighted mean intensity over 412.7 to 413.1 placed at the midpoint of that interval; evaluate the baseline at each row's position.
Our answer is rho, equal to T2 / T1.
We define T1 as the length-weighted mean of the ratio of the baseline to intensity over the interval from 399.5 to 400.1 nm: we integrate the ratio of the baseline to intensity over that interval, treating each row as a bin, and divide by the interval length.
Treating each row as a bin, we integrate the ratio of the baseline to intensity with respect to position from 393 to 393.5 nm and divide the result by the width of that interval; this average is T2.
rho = 0.94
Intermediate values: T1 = 1.05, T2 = 0.98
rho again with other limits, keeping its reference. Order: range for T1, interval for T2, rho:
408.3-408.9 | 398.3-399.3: 1.00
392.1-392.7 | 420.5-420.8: 1.18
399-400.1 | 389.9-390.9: 0.92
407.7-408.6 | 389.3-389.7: 0.91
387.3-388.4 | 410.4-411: 1.04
